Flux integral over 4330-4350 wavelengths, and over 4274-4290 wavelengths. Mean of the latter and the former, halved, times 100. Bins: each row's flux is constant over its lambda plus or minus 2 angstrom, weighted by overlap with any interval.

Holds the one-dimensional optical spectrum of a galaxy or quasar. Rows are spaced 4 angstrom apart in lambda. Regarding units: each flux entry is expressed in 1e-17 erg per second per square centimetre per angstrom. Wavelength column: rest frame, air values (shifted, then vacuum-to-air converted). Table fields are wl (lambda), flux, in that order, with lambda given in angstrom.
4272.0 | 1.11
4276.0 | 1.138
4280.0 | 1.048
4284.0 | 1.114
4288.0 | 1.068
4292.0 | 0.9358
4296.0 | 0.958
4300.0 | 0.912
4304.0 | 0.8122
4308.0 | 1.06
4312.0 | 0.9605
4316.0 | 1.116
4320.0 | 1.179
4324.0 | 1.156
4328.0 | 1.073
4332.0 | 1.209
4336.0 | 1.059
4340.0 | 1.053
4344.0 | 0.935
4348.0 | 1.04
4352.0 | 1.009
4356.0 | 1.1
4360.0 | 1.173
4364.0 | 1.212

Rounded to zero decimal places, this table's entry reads 966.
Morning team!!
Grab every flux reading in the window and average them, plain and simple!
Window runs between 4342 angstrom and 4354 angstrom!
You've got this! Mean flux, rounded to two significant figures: 0.99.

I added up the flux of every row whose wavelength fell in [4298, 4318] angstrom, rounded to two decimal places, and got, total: 4.86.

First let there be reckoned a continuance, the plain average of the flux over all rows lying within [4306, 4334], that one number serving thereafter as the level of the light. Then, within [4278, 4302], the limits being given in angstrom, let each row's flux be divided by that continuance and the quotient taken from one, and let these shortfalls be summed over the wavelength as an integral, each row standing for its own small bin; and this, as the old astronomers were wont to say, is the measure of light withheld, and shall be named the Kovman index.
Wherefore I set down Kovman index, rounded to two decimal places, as 2.20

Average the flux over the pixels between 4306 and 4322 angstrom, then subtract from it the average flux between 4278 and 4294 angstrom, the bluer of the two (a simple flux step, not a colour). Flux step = 0.037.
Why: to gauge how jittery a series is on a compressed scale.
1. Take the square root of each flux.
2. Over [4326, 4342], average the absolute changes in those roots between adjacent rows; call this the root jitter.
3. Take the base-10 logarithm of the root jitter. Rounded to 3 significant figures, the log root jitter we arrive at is -1.34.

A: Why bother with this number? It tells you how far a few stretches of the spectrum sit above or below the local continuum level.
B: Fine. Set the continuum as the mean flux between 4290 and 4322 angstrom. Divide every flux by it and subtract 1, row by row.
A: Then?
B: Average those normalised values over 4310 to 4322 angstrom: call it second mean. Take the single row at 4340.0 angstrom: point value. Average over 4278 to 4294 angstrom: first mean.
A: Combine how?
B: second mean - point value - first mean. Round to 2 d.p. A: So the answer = -0.02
